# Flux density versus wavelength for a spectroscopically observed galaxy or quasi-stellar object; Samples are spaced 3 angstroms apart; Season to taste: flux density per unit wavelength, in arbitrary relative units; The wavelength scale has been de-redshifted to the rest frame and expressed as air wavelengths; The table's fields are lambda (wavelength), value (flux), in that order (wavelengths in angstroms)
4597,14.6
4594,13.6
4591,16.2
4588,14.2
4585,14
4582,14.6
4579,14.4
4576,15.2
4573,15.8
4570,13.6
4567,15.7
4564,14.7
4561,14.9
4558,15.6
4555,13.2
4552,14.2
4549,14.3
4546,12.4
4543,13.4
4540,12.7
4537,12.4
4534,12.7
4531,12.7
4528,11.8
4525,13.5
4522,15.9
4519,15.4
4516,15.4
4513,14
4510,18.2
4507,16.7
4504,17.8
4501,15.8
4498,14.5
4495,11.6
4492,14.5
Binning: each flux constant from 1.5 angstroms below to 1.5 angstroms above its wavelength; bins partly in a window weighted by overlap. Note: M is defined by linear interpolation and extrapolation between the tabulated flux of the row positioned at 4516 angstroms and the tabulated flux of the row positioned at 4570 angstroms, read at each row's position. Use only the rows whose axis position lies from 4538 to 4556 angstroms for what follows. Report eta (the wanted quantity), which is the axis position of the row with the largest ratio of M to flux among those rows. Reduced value 4546 angstroms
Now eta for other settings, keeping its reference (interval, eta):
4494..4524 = 4495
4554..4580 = 4555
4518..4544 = 4528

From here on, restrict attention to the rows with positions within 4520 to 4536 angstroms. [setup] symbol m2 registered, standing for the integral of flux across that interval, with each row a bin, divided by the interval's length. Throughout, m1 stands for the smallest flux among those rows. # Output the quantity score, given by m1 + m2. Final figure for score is 25.2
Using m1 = 11.8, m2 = 13.4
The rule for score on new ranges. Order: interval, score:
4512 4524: 29.2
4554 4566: 27.9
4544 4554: 26.0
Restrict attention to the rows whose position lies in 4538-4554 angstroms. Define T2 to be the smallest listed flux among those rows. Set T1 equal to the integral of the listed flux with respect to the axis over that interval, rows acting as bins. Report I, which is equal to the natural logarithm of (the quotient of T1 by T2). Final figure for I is 2.85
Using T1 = 214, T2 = 12.4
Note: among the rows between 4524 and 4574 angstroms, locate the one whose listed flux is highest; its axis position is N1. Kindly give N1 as 4573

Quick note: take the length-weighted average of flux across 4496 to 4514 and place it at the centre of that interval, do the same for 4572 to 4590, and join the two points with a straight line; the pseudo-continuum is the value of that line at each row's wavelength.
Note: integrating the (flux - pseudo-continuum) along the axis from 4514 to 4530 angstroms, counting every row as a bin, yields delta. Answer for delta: -23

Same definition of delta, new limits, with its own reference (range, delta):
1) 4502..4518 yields 6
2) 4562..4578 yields 1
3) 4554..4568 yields -3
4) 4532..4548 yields -43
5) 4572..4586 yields 1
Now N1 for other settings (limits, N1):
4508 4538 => 4510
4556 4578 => 4573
